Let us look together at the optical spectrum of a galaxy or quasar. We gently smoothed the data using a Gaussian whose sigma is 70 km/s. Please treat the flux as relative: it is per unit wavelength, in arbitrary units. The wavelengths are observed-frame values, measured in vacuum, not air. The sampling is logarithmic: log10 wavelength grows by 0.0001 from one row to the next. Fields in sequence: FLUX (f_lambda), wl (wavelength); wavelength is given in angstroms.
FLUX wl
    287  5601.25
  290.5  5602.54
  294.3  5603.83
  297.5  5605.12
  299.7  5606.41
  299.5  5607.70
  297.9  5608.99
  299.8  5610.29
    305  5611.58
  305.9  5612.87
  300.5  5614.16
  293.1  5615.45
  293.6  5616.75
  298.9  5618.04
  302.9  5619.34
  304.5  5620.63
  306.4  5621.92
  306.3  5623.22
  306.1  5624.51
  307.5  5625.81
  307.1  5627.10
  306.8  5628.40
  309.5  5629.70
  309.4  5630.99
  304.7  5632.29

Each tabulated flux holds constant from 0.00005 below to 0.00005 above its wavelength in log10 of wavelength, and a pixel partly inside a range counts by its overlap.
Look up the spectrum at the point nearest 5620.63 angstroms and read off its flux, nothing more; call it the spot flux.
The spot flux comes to 304.5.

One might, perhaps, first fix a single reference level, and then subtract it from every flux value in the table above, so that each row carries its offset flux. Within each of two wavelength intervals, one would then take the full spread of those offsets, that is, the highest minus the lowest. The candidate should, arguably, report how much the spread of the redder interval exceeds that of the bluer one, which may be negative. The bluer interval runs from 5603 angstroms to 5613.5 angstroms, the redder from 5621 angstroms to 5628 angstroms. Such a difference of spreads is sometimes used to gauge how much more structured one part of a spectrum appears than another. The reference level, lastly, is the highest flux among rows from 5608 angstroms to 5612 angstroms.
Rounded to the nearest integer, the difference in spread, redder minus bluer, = -10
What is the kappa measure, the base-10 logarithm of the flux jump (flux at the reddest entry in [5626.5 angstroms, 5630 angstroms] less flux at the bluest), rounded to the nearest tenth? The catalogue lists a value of 0.4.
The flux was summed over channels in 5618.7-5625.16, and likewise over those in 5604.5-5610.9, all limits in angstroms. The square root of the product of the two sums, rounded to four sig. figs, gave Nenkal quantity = 1510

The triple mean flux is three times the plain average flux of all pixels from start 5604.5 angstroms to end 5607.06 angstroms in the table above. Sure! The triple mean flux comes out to 896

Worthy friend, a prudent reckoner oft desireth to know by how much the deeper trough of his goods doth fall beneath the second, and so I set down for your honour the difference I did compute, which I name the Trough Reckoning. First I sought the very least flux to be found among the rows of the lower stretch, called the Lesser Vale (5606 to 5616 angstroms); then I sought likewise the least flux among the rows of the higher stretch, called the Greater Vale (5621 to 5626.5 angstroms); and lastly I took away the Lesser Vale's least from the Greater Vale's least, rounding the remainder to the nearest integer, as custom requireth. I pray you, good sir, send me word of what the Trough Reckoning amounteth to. 13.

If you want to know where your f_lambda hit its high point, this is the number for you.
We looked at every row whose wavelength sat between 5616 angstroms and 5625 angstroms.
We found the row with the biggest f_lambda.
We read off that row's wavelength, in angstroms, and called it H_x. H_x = 5621.92 angstroms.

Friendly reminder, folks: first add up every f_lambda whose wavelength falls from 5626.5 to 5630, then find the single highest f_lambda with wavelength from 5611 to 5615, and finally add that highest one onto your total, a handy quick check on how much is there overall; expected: 1229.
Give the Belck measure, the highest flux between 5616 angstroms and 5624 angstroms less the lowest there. 13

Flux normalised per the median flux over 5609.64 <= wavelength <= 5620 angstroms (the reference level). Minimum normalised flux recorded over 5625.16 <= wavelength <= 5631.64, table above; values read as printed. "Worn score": 1.02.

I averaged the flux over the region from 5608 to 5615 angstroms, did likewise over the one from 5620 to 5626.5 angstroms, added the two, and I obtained 608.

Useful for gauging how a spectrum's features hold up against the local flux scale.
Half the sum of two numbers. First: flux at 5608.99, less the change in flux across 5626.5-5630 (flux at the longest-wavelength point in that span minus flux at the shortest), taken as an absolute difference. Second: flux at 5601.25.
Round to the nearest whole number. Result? 291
